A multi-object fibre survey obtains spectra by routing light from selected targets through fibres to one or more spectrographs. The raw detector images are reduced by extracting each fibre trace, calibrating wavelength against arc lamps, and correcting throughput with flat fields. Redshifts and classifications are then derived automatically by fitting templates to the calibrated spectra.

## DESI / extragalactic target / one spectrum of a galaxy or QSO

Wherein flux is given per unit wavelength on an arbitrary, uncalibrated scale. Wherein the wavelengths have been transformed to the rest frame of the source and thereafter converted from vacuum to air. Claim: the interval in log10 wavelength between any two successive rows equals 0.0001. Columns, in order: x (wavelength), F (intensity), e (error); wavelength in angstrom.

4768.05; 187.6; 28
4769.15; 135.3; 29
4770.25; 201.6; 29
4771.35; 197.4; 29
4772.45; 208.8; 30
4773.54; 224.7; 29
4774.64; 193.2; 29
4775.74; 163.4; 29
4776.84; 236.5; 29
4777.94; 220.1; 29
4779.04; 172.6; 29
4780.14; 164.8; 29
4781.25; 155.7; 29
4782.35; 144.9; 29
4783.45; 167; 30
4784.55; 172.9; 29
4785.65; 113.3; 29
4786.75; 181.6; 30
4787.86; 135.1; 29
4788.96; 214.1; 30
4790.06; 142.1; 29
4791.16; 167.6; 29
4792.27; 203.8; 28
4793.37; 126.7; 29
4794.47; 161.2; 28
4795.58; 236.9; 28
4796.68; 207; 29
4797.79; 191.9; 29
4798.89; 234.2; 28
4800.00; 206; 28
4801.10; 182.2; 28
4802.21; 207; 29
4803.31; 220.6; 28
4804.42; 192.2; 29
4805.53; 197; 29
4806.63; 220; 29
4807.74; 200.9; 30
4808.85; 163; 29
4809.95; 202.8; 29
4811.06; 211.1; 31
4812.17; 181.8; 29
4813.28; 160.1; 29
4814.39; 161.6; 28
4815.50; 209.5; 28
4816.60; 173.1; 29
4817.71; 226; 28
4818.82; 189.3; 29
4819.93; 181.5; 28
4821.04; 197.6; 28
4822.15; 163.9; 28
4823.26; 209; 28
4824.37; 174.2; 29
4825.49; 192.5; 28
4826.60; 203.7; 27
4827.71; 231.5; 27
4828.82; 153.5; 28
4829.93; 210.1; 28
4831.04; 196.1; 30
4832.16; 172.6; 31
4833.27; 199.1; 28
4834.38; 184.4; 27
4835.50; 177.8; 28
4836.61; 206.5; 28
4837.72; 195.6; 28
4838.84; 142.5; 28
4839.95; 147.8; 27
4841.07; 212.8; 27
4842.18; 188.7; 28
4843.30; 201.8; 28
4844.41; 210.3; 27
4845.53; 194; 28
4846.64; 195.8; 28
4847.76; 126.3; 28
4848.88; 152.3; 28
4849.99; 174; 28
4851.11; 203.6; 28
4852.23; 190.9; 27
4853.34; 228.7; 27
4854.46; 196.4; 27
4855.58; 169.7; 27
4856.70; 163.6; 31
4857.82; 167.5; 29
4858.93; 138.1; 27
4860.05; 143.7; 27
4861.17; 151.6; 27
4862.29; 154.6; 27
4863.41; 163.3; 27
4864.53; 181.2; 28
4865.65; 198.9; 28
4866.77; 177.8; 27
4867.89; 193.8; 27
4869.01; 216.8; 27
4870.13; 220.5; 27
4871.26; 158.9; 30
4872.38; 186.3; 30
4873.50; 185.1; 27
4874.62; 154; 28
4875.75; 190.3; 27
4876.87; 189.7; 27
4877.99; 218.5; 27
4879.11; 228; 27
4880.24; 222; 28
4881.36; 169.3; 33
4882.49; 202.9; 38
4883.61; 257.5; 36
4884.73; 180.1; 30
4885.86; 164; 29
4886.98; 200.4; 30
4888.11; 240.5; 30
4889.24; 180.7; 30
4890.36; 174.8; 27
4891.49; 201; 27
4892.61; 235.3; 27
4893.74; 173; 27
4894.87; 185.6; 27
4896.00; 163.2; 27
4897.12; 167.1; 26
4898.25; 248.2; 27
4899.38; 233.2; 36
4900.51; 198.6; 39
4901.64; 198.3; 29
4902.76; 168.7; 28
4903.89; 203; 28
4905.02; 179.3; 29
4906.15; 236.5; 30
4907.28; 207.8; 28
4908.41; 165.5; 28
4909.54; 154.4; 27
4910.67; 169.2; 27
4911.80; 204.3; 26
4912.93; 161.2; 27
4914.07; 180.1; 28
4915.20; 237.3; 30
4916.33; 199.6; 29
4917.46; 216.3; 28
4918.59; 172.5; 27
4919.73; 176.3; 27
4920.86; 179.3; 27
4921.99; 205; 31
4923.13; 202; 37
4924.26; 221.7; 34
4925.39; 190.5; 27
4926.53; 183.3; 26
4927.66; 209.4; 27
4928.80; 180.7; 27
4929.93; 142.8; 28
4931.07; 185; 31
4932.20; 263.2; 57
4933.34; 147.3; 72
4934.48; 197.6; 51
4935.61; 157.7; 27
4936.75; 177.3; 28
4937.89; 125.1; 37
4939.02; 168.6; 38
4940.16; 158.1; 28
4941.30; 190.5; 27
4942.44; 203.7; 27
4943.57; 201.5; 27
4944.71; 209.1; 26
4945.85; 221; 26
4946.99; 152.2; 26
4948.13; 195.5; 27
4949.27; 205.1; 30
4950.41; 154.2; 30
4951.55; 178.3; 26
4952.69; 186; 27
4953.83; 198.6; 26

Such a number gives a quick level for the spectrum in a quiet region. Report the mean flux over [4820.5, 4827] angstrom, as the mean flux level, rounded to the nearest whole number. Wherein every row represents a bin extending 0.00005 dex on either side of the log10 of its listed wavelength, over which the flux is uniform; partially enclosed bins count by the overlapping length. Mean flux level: 190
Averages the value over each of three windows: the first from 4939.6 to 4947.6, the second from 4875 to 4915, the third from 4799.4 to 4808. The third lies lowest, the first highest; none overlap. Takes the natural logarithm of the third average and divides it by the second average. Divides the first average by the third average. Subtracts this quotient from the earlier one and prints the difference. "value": -0.91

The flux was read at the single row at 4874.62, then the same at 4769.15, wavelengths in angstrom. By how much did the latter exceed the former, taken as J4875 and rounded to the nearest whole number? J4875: -19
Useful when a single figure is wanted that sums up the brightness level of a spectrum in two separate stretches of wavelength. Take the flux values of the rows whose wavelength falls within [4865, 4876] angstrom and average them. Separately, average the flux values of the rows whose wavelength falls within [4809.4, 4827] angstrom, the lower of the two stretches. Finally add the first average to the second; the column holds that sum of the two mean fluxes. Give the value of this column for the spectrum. 378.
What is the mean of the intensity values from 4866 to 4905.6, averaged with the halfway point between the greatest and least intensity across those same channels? 201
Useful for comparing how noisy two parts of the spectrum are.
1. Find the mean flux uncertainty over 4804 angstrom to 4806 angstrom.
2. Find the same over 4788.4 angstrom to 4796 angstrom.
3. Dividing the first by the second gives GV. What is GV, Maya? 1.01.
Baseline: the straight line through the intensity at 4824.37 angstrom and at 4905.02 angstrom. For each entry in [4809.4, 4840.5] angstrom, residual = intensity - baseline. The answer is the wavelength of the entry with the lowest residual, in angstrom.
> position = 4838.84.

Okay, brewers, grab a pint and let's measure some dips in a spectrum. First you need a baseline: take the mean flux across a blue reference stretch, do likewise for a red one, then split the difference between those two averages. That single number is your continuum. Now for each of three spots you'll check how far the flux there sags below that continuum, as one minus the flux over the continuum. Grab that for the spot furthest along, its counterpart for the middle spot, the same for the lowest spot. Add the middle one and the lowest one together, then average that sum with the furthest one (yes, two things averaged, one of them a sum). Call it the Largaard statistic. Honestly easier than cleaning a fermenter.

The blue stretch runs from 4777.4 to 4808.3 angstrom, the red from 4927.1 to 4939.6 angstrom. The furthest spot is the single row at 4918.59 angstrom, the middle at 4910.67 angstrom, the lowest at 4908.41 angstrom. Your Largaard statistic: 0.10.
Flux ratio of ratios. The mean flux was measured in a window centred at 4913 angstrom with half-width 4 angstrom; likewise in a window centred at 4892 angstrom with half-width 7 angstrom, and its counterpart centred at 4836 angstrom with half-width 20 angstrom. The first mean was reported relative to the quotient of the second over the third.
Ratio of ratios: 181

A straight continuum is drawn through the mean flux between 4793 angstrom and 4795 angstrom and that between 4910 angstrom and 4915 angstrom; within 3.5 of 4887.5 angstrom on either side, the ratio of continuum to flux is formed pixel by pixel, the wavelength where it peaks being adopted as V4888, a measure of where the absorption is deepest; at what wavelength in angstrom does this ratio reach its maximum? 4885.86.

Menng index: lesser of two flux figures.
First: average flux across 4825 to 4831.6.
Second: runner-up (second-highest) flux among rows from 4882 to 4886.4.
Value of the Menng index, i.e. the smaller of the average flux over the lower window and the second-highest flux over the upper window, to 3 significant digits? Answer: 198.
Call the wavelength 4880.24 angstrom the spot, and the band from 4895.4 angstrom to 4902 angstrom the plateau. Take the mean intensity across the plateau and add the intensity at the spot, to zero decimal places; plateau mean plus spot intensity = 423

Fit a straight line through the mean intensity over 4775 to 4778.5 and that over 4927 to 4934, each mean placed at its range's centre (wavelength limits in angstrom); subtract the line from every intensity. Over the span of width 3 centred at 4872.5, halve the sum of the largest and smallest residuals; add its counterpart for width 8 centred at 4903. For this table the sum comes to -11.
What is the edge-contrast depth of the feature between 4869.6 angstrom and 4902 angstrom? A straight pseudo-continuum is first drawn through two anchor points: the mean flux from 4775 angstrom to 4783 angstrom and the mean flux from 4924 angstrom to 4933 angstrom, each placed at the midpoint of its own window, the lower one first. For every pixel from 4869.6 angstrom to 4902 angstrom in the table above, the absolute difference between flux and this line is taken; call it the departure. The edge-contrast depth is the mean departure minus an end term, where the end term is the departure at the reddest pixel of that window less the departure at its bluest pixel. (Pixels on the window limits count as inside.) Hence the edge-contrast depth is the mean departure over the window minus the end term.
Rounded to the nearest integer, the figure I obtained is 49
